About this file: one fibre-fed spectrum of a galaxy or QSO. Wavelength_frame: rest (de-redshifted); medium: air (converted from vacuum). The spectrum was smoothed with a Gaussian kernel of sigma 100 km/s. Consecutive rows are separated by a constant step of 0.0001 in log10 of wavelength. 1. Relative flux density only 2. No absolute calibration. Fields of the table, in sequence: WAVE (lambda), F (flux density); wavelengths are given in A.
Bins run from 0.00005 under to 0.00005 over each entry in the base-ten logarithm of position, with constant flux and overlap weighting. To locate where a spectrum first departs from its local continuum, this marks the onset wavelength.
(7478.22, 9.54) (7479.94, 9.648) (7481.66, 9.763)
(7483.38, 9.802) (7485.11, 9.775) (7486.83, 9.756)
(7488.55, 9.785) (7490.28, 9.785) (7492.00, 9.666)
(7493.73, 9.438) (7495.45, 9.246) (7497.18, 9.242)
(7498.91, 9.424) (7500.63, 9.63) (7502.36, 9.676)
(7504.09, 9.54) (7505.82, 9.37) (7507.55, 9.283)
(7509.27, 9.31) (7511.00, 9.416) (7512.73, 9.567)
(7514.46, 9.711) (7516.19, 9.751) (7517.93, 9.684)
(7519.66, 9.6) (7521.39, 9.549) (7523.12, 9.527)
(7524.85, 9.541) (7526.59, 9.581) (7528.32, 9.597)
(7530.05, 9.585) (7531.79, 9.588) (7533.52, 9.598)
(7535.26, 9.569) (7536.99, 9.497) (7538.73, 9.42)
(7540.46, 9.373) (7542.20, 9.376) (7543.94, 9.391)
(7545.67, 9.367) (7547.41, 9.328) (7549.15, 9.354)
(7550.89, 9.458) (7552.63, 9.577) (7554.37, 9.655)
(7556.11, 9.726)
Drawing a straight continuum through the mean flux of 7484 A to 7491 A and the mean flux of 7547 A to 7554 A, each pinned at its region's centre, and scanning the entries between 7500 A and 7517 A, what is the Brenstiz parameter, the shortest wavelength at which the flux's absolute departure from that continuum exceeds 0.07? 7500.63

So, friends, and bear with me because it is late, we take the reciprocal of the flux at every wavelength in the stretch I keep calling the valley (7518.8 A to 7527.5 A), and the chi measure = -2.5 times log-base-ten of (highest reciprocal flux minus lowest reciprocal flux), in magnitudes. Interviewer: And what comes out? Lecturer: 7.7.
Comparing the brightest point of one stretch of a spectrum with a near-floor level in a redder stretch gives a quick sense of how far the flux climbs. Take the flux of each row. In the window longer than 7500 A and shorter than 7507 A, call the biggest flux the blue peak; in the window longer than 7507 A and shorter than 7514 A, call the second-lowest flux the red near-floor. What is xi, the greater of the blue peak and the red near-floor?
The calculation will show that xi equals 9.68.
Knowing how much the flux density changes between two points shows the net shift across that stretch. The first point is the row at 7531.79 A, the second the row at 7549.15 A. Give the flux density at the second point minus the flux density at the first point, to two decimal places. -0.23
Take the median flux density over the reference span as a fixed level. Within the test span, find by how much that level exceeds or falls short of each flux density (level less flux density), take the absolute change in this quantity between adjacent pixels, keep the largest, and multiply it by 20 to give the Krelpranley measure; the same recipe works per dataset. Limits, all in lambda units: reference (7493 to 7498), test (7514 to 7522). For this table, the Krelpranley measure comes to 1.7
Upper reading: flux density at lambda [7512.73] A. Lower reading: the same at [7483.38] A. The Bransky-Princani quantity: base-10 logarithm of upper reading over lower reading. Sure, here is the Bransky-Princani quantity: -0.011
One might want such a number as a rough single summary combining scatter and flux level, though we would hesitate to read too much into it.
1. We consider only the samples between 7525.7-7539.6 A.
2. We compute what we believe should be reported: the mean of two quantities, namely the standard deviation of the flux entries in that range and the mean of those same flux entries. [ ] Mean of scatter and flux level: 4.81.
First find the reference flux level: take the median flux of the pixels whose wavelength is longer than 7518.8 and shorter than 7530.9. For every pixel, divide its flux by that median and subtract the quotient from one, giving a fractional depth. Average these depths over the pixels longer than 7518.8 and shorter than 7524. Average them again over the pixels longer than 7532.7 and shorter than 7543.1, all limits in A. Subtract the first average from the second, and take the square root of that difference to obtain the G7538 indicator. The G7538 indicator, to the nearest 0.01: 0.10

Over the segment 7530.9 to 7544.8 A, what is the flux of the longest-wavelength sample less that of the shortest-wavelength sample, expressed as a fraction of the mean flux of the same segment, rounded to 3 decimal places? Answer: -0.021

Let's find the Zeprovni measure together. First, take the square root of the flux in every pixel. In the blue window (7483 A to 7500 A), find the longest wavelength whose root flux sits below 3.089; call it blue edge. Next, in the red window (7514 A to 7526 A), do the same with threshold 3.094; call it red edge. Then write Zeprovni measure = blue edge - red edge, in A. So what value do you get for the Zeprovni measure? -25.9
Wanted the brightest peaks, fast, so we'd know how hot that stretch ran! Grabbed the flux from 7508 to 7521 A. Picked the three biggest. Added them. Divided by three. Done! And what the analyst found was 9.72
